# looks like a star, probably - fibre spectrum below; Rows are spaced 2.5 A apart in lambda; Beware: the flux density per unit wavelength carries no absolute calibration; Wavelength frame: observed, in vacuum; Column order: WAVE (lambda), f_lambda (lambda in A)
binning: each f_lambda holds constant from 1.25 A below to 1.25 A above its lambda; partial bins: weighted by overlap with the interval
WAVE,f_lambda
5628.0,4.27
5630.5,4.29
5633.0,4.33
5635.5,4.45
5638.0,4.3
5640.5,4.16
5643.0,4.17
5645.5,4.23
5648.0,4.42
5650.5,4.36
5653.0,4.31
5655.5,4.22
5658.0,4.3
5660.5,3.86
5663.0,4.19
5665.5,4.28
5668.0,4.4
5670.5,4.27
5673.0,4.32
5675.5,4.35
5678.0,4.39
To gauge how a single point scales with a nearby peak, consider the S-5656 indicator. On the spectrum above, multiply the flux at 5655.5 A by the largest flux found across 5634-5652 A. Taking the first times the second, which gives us 18.8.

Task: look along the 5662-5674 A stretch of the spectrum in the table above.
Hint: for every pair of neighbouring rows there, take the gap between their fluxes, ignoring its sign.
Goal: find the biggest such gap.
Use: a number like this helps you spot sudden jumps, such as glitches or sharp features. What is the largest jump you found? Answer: 0.13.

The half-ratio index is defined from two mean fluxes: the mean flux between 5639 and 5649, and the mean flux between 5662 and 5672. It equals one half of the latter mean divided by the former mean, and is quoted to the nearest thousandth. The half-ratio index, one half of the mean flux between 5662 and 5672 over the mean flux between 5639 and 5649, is 0.505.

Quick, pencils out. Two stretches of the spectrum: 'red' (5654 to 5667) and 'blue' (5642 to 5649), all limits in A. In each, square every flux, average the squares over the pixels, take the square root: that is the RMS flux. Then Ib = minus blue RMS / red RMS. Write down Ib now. -1.02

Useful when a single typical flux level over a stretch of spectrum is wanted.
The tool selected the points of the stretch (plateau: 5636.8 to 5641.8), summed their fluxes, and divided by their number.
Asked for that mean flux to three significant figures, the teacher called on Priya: 4.23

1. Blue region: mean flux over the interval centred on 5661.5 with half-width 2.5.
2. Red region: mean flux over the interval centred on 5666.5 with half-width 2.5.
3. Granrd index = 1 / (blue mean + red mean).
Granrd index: 0.120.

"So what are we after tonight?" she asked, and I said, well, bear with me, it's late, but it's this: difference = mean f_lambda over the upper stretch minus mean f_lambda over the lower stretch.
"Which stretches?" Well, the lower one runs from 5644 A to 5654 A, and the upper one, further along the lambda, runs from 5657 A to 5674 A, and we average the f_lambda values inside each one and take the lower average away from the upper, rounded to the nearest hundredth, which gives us -0.10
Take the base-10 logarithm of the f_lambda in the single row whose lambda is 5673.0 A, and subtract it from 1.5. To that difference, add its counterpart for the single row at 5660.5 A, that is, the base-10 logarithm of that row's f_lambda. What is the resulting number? 1.45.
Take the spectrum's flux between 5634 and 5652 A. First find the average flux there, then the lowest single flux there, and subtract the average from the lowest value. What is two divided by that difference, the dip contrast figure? -14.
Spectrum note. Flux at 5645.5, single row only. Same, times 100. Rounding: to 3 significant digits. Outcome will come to 423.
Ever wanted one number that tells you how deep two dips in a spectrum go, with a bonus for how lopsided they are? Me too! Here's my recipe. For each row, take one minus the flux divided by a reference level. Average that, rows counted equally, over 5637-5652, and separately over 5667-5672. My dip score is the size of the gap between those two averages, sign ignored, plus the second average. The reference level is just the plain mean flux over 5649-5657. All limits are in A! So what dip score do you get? 0.01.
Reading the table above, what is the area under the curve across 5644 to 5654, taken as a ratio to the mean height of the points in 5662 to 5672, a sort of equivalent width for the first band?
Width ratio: 10.1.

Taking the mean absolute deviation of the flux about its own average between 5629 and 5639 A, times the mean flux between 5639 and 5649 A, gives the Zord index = 0.23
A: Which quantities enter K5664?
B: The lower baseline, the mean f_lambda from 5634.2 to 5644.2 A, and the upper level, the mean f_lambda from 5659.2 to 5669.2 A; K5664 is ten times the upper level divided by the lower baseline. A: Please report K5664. 9.8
